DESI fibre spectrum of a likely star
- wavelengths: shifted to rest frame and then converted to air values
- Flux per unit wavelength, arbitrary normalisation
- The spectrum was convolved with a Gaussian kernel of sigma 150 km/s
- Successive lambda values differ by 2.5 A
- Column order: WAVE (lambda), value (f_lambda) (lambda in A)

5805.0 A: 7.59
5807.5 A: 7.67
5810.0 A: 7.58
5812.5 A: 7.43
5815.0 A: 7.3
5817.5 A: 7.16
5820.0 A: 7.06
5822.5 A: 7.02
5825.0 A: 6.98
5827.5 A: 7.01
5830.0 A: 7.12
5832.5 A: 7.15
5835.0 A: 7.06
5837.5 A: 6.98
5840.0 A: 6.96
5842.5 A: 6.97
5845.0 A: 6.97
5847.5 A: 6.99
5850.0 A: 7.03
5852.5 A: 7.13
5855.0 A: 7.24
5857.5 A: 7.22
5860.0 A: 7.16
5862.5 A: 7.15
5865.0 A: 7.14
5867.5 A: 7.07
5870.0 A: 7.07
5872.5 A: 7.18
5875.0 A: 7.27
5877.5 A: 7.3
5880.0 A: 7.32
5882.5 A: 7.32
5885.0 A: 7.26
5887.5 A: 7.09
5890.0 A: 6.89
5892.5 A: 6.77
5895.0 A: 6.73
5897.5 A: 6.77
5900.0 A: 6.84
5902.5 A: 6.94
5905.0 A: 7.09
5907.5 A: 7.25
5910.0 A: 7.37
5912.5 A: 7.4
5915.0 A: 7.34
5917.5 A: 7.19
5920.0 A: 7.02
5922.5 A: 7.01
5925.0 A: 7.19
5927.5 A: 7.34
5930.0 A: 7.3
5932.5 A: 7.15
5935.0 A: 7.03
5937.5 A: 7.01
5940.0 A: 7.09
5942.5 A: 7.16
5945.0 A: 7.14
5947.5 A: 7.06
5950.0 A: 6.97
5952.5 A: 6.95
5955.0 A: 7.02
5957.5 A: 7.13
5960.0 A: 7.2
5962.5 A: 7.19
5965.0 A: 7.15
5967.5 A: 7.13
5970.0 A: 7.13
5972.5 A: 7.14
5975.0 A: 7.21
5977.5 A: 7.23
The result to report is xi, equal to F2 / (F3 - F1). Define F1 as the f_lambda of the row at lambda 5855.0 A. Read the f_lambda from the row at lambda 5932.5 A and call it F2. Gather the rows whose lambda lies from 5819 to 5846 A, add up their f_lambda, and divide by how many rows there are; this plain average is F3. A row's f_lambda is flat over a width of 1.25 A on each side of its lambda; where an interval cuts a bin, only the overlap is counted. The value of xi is -33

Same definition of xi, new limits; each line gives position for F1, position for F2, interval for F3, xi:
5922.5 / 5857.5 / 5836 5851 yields -271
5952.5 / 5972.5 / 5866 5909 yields 60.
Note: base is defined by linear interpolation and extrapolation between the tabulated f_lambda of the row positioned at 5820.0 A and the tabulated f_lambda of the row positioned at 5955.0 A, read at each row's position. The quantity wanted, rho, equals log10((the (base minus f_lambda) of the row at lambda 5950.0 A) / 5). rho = -1.99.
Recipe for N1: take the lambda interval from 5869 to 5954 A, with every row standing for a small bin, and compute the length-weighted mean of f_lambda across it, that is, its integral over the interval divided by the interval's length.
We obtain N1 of 7.112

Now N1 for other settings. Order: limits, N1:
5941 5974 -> 7.106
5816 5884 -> 7.113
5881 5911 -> 7.026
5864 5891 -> 7.177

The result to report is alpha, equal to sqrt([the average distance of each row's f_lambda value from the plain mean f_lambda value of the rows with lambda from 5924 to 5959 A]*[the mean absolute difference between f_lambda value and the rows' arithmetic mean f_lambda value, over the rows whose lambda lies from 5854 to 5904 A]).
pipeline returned 0.121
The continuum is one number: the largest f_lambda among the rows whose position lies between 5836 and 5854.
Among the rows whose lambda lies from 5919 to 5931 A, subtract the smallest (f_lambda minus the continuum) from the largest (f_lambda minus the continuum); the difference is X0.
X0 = 0.330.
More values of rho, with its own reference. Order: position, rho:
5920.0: -2.68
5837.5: -1.82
